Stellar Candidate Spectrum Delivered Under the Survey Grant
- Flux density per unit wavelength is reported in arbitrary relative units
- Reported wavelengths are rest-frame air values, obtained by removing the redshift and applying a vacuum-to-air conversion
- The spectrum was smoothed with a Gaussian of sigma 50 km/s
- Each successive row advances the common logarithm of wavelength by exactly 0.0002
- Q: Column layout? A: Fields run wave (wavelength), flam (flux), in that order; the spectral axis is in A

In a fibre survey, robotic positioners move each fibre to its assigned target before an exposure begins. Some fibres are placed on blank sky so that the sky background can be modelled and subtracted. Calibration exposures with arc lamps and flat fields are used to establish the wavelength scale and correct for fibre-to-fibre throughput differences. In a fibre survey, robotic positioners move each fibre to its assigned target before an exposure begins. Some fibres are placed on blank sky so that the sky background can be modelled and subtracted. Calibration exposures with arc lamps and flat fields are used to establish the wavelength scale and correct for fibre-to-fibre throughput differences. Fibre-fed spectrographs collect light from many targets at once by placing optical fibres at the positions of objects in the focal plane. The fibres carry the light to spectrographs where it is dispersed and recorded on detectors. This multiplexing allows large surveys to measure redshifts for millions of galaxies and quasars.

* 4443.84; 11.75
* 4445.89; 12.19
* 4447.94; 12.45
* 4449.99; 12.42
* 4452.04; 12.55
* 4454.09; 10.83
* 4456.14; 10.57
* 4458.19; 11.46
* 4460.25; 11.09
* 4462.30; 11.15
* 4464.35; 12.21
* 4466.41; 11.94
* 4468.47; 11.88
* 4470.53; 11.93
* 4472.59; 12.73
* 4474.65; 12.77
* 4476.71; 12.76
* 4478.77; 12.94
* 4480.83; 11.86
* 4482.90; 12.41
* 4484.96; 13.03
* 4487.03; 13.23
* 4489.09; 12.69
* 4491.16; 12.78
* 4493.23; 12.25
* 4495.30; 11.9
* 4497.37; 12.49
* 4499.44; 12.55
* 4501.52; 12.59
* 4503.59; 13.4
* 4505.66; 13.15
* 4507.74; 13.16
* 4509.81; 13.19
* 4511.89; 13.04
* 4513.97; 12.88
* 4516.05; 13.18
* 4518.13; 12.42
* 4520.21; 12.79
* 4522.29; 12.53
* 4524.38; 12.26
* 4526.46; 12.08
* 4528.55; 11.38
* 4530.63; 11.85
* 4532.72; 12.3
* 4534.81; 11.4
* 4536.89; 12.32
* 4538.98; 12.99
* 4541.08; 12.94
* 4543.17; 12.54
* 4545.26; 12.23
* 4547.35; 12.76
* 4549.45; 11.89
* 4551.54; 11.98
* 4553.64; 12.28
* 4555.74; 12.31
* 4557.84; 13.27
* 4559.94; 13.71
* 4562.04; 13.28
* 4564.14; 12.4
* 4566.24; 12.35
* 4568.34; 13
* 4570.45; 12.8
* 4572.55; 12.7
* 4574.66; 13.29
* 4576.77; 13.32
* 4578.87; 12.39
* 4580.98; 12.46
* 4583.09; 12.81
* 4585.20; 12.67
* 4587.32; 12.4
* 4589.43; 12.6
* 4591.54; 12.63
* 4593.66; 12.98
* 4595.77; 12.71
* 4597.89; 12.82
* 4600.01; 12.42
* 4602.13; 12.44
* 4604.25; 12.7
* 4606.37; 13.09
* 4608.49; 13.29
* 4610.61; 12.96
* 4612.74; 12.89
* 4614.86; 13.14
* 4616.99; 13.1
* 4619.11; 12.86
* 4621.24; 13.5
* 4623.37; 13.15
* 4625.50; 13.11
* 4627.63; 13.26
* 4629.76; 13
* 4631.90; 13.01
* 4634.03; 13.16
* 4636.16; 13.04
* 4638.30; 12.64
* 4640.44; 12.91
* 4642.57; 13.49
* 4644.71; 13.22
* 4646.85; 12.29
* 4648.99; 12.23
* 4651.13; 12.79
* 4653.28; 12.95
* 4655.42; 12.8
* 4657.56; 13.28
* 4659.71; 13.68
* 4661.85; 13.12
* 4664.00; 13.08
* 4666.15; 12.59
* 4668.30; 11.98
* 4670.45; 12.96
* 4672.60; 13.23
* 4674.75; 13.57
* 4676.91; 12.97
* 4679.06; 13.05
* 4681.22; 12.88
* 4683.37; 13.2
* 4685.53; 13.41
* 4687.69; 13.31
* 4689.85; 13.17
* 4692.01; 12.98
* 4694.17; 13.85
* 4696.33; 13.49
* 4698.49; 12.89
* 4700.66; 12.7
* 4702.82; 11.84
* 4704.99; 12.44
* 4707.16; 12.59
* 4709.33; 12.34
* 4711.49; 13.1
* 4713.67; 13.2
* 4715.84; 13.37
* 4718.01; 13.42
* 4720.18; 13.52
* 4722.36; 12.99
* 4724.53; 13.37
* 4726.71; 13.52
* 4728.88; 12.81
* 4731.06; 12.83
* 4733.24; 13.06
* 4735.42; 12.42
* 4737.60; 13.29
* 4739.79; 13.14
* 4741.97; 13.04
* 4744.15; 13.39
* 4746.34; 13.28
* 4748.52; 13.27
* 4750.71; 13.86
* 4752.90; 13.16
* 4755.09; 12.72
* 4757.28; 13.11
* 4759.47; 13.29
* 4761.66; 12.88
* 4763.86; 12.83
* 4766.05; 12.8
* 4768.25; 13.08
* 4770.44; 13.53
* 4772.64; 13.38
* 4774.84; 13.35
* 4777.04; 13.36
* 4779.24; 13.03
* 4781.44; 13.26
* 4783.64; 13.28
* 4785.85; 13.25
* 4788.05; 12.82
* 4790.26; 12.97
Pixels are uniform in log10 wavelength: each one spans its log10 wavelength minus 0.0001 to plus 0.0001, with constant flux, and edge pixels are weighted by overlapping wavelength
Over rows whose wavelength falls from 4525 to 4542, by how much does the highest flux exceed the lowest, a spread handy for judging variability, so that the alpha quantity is 1.6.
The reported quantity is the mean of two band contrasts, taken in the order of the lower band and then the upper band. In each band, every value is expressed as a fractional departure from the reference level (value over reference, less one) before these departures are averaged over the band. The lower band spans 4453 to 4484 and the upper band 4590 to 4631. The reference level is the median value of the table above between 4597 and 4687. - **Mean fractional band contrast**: -0.046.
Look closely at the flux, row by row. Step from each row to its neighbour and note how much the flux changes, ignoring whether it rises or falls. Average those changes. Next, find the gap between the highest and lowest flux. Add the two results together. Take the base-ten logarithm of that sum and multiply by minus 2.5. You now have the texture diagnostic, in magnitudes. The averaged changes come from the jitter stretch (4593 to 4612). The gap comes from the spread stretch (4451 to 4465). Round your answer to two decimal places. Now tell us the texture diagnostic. -0.87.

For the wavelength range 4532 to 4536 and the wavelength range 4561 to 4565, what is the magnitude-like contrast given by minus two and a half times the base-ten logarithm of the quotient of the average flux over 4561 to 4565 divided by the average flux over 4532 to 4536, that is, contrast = -0.09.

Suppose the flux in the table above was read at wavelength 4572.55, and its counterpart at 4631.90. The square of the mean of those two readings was 165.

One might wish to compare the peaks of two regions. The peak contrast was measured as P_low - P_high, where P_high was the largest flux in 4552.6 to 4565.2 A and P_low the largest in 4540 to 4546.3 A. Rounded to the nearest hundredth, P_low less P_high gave -0.77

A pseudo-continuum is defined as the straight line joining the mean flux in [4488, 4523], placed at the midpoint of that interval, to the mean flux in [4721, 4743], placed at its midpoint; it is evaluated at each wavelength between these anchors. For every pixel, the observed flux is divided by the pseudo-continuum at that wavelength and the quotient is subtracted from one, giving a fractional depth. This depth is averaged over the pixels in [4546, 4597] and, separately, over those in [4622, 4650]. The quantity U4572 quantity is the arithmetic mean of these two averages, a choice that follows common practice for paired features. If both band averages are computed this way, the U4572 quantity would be 0.004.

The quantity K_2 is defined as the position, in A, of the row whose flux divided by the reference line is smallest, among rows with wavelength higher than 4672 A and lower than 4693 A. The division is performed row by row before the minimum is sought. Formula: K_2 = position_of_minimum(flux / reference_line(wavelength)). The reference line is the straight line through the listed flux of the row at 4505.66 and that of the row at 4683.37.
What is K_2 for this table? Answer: 4681.22 A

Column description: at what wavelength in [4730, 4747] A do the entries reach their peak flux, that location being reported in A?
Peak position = 4744.15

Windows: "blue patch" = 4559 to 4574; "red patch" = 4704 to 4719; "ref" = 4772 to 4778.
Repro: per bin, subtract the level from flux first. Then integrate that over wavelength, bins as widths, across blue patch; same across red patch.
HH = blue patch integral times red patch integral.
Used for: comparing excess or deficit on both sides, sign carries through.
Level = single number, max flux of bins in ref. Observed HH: 50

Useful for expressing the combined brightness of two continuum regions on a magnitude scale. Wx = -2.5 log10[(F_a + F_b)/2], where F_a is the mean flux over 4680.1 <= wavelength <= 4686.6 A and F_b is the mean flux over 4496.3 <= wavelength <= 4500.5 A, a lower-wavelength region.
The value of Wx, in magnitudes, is -2.77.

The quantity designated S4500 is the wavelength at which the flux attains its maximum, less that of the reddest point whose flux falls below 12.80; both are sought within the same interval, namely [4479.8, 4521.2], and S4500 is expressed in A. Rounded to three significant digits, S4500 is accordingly -16.6 A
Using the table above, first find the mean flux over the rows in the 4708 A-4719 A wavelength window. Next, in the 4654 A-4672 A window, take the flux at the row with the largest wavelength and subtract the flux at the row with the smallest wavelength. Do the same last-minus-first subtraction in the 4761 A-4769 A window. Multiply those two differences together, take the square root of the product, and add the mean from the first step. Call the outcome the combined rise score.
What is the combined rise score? 13.3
